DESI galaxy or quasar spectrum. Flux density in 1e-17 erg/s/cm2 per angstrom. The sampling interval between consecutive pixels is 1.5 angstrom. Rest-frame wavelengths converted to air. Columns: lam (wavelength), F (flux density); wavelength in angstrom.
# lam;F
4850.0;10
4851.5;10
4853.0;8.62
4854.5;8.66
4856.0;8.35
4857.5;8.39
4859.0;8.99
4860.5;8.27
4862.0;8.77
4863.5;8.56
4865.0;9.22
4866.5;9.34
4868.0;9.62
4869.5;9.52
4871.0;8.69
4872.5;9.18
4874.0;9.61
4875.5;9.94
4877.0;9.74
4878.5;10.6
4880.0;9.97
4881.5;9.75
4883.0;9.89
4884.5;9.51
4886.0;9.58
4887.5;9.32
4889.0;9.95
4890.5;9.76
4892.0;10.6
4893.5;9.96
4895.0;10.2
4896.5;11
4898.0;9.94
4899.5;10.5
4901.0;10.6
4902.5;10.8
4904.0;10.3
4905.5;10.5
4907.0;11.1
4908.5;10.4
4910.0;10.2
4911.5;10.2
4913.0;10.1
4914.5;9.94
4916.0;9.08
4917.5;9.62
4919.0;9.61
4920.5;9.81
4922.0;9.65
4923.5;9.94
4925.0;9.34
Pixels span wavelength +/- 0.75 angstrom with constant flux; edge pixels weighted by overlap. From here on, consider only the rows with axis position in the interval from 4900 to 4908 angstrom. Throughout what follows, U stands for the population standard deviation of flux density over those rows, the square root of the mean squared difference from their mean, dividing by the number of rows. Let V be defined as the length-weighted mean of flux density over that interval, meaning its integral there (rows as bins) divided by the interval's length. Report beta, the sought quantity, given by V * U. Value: 2.9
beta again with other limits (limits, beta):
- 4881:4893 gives 3.5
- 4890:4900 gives 4.2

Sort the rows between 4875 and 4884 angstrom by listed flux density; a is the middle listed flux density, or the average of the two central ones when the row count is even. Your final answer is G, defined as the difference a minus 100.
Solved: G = -90.1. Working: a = 9.9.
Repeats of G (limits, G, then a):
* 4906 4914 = -89.8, 10.2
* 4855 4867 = -91.3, 8.7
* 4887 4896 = -90.0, 10.0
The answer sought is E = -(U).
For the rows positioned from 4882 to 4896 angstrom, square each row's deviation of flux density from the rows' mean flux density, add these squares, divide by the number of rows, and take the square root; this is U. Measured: -0.363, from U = 0.363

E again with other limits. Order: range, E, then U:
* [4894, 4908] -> -0.355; 0.355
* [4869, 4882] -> -0.502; 0.502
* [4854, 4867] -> -0.363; 0.363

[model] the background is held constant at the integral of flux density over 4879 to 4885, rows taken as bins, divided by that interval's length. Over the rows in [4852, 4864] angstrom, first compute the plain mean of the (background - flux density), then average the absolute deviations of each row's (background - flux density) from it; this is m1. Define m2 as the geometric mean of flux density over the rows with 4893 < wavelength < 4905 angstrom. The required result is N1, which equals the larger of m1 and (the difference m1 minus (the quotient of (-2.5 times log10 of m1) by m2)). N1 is 0.184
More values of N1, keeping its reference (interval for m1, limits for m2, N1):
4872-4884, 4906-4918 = 0.265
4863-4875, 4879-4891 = 0.306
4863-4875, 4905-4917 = 0.306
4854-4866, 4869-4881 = 0.259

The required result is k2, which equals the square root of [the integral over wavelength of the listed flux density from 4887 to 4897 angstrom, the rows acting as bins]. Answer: 10.1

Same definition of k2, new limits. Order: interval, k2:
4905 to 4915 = 10.2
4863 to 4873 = 9.6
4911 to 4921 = 9.9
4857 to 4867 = 9.4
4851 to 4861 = 9.3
